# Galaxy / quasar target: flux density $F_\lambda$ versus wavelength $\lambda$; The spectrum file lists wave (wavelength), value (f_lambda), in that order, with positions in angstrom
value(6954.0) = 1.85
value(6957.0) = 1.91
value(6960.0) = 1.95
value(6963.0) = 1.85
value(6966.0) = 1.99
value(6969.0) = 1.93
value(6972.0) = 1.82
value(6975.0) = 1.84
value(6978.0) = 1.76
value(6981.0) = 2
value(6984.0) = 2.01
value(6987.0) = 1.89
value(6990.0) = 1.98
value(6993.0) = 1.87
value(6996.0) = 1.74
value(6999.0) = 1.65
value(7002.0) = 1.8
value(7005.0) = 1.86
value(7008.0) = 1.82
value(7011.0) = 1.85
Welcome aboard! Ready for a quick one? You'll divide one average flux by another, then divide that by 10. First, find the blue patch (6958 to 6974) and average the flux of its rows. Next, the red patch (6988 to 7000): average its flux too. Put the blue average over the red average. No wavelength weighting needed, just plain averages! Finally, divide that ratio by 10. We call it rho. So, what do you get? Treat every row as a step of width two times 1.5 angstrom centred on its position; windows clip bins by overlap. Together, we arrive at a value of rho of 0.105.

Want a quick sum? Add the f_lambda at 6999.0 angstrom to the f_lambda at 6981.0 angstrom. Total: 3.65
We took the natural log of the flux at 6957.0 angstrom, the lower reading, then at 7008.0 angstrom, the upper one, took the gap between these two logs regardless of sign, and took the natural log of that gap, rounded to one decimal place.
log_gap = -3.0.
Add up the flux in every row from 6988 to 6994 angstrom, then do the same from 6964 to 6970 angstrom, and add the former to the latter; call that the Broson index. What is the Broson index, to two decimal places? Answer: 7.77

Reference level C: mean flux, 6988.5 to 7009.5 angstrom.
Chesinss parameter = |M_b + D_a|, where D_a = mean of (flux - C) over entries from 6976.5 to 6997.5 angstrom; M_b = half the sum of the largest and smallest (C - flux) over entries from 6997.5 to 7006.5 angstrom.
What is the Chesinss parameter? 0.138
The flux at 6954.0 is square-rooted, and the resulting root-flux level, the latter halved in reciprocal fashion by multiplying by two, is 2.72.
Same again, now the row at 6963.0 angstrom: 2.72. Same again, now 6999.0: 2.57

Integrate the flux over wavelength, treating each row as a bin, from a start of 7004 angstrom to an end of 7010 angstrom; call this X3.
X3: 11.0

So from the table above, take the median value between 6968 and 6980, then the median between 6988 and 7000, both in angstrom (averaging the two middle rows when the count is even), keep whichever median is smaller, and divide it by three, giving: 0.602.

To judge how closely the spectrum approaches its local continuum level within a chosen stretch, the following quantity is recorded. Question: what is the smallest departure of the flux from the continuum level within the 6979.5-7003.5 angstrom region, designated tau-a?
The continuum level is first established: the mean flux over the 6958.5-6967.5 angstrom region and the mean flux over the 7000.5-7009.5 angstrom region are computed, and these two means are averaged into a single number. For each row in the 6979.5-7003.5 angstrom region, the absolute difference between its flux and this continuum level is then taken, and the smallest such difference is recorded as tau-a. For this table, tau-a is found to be 0.008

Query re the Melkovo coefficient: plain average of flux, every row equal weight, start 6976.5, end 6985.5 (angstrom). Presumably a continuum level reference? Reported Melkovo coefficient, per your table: 1.92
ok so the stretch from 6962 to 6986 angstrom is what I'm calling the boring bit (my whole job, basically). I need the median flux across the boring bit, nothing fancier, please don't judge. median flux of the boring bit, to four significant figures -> 1.890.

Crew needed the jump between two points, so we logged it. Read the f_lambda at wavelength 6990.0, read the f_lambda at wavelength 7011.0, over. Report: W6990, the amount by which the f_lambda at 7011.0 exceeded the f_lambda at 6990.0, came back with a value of -0.13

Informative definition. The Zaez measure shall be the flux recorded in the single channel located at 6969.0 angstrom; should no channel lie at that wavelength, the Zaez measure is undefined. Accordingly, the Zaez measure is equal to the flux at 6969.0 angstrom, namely 1.93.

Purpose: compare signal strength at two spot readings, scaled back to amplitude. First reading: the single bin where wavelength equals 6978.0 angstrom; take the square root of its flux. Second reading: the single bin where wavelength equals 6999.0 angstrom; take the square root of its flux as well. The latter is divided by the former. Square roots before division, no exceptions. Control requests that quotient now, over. 0.968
